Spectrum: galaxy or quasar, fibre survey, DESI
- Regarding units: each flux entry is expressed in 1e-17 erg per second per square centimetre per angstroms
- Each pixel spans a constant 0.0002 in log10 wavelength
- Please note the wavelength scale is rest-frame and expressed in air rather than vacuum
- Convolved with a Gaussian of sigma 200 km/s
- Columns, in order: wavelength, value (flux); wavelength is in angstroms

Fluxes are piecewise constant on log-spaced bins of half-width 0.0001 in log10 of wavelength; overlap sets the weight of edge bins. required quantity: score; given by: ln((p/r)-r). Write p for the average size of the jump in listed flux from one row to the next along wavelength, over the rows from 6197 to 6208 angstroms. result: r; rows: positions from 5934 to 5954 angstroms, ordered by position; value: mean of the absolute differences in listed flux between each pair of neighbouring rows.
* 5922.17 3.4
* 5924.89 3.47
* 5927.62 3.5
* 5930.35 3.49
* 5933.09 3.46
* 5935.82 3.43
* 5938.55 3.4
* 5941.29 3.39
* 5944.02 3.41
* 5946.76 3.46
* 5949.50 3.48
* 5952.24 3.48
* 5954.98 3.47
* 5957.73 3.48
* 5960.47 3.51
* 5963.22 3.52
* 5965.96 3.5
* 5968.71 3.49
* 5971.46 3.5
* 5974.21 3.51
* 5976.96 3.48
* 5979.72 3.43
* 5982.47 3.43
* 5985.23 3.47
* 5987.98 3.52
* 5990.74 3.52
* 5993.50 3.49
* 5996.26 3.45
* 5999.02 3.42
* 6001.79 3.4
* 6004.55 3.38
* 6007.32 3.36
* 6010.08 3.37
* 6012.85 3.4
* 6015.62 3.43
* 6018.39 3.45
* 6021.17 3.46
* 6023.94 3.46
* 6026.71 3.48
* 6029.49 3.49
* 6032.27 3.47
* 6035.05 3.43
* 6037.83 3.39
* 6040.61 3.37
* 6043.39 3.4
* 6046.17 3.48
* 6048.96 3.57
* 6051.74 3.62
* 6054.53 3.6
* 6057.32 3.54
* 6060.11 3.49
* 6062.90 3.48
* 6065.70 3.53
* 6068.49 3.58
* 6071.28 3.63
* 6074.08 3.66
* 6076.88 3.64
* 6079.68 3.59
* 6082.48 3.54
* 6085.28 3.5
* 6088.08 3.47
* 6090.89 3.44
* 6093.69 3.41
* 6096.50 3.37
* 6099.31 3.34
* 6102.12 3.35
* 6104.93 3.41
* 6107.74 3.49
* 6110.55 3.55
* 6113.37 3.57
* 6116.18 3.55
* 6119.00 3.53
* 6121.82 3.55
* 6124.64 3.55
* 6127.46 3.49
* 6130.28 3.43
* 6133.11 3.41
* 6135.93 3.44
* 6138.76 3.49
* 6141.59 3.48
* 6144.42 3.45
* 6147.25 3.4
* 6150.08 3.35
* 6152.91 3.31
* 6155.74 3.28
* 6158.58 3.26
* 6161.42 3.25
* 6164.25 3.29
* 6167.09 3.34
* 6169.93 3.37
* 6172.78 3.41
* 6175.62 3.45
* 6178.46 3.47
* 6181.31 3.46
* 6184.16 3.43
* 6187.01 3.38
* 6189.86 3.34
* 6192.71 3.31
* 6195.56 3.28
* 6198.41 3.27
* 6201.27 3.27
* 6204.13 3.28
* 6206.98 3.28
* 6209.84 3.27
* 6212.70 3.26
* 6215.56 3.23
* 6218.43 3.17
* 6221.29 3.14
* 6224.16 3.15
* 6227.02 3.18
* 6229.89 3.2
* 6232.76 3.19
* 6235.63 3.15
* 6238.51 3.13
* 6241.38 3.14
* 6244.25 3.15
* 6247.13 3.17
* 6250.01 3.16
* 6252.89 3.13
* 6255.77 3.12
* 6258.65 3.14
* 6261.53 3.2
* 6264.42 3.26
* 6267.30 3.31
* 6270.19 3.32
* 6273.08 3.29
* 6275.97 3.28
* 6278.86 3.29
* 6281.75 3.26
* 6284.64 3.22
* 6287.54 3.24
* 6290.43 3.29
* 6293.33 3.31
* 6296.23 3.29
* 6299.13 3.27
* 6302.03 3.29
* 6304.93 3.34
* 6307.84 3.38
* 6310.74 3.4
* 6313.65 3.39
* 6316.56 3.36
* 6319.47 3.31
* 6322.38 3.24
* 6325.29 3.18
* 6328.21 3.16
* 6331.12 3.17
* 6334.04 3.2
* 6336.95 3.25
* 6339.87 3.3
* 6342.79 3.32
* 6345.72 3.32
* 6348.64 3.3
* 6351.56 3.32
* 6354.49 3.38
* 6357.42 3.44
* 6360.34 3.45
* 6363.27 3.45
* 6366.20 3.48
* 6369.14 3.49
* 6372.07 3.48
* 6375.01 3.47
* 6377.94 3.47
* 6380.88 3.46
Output -2.02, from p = 0.003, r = 0.022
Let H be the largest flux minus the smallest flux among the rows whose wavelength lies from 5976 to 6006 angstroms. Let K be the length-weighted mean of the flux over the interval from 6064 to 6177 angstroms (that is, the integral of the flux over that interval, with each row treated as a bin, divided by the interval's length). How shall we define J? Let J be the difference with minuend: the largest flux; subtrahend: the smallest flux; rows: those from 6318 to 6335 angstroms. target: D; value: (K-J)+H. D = 3.44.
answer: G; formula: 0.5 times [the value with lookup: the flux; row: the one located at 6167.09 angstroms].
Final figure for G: 1.67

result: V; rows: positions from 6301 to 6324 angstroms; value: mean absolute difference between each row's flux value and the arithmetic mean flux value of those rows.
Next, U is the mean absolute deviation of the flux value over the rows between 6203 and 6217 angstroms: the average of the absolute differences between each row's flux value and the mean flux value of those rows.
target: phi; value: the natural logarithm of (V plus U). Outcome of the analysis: -2.83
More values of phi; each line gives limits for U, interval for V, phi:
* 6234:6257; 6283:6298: -3.08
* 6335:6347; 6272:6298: -3.06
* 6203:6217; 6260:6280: -3.15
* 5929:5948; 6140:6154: -2.46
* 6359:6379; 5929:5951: -3.13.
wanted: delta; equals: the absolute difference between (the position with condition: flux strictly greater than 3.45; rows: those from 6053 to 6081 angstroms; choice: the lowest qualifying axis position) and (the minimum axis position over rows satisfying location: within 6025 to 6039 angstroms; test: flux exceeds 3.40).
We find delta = 27.8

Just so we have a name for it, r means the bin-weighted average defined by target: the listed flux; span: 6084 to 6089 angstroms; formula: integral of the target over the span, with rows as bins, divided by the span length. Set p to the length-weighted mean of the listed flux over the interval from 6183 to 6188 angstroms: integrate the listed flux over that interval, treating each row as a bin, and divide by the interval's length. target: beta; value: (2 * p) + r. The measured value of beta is 10.30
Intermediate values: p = 3.40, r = 3.49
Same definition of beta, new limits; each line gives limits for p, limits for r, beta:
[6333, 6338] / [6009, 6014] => 9.84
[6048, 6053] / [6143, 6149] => 10.62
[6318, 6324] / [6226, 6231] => 9.74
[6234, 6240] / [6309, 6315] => 9.68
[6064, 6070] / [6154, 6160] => 10.38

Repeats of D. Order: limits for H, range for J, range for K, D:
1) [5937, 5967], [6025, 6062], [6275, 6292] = 3.14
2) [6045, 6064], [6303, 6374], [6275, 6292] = 3.07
